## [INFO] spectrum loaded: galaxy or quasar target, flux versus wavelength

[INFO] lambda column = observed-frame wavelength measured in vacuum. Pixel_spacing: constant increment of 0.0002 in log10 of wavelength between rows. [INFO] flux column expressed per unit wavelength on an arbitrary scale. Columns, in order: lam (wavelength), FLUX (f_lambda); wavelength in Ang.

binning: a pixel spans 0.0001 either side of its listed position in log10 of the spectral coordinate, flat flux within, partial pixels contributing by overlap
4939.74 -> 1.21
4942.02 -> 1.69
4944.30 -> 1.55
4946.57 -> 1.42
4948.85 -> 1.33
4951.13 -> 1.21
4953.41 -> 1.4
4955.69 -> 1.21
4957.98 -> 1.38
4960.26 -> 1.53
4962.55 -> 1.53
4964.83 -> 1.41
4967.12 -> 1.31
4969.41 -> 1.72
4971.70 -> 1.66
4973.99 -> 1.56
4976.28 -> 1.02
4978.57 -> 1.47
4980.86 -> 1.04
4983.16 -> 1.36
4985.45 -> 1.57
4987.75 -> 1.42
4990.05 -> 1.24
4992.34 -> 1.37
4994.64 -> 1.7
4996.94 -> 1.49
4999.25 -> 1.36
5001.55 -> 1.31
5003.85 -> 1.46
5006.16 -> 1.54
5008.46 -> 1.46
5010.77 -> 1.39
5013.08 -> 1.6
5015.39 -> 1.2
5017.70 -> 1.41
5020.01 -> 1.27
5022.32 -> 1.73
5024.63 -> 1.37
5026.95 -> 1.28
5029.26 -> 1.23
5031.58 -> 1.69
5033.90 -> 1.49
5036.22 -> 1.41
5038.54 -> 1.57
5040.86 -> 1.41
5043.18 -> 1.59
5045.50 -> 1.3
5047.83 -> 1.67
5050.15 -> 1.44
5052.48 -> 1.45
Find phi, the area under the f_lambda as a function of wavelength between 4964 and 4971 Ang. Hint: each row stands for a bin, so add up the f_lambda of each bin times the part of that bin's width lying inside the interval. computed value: 10.5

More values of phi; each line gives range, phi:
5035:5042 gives 10.2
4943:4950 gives 10.1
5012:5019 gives 9.8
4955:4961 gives 8.2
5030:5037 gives 10.6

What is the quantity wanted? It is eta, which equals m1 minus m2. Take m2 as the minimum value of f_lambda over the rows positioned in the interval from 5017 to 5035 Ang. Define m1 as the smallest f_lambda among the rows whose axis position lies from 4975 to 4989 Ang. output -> -0.21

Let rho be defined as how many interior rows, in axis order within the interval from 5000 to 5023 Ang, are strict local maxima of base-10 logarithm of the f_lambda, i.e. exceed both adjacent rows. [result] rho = 3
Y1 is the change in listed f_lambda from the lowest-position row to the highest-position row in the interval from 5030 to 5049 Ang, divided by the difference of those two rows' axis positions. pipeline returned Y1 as -0.001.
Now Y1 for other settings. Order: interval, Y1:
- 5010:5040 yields 0.006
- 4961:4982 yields -0.027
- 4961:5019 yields -0.002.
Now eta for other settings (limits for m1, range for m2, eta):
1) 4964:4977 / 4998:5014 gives -0.29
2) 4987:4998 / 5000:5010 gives -0.07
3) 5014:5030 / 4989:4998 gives -0.04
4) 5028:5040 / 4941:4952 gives 0.02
